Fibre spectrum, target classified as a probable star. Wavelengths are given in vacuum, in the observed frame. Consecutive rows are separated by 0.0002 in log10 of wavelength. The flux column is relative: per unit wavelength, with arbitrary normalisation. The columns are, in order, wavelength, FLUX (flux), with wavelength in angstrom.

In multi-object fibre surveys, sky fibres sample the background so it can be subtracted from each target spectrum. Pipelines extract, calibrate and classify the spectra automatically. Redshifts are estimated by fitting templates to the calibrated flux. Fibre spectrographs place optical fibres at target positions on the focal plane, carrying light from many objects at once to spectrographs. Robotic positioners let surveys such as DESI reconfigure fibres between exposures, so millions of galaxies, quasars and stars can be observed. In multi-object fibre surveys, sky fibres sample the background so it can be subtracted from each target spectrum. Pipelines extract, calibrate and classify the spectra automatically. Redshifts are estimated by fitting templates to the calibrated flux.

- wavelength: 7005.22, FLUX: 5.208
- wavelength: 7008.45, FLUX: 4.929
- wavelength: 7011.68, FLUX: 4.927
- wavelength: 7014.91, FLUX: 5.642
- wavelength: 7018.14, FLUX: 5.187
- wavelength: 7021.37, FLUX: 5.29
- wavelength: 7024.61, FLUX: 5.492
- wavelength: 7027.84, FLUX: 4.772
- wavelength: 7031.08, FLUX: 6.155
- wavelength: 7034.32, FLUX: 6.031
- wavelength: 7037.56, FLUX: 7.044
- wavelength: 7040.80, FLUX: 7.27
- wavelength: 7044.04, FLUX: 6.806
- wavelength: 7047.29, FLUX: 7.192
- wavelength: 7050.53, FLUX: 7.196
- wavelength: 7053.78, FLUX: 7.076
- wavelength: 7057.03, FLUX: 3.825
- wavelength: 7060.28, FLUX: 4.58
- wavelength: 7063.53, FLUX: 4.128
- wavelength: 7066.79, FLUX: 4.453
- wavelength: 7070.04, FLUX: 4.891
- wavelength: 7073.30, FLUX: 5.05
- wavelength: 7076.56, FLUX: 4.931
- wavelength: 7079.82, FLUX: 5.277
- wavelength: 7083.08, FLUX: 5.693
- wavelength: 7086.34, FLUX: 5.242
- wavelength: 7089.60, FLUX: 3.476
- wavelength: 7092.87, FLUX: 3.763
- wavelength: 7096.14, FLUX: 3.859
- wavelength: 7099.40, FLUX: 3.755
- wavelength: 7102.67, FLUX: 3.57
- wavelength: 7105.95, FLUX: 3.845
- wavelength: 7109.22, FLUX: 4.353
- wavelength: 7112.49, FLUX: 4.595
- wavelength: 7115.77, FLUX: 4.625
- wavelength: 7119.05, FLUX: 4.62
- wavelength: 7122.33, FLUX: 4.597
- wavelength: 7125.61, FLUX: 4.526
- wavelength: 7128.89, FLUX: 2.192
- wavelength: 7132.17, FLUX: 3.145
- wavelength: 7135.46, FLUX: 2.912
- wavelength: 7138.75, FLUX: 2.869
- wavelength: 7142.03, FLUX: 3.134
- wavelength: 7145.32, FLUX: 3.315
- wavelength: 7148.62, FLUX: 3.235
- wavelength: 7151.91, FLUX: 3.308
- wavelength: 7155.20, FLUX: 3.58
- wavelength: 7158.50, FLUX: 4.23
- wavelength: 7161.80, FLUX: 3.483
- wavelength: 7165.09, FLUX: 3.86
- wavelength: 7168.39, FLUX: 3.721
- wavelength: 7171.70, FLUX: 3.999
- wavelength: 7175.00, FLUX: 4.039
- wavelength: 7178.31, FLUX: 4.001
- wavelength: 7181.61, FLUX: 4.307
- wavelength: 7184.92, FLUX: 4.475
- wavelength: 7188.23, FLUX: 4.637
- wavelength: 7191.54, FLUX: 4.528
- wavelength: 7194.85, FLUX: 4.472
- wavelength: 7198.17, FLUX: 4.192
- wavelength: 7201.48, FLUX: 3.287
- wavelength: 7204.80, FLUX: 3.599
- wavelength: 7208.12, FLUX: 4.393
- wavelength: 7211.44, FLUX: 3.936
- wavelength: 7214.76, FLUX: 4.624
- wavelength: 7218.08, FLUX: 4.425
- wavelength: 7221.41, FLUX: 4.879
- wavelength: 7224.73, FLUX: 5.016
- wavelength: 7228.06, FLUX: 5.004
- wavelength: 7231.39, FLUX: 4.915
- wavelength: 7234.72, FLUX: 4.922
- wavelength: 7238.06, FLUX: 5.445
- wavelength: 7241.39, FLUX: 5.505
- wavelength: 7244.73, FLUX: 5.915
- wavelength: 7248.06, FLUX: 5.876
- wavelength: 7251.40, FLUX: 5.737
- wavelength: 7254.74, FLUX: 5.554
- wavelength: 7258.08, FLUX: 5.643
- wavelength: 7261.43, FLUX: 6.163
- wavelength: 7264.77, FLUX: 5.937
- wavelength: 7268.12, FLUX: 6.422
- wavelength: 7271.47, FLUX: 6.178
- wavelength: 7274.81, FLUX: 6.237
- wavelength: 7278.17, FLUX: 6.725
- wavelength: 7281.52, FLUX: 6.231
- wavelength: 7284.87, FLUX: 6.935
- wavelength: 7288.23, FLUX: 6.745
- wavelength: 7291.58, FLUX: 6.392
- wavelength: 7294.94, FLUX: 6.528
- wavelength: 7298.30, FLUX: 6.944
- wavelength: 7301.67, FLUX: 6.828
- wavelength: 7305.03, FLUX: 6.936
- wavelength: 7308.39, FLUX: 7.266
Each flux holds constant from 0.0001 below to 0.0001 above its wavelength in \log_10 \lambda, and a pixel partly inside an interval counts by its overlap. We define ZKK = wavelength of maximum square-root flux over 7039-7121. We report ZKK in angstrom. 7040.80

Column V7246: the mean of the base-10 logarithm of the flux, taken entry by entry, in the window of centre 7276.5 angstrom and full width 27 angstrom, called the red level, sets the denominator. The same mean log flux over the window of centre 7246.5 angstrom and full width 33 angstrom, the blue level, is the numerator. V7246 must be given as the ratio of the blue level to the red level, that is 0.92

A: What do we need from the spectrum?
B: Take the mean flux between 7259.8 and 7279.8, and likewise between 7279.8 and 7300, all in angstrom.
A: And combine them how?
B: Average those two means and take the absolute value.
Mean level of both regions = 6.5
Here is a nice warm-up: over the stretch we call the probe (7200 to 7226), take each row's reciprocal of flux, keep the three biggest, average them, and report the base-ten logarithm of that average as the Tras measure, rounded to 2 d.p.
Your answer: -0.55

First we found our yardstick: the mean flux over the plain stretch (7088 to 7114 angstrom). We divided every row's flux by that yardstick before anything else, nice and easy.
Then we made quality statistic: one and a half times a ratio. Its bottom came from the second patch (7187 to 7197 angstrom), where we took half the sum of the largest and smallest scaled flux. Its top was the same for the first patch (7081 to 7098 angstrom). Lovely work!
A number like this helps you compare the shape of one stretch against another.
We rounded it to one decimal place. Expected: 1.5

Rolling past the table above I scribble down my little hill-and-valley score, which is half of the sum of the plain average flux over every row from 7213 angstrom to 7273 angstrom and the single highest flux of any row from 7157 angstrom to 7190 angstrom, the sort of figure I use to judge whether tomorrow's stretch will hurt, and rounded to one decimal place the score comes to 5.0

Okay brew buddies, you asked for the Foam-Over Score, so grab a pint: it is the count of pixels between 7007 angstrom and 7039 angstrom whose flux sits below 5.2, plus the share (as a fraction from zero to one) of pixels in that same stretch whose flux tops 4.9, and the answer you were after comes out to 4.9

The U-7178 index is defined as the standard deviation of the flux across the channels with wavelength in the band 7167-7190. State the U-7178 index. 0.3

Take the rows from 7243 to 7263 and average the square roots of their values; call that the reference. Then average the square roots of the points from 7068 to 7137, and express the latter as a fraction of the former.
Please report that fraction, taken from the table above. 0.849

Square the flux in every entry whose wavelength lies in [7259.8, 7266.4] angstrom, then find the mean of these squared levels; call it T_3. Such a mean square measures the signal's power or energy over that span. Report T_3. 36.6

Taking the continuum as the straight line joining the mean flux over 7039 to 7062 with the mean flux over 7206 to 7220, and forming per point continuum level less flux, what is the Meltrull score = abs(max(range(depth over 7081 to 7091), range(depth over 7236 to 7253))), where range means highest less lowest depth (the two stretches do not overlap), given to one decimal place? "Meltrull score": 2.1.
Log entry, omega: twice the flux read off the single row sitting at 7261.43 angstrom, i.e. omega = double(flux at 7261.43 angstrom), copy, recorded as 12.3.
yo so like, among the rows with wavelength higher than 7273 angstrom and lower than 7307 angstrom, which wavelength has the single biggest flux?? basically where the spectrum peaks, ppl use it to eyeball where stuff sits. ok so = 7298.30 angstrom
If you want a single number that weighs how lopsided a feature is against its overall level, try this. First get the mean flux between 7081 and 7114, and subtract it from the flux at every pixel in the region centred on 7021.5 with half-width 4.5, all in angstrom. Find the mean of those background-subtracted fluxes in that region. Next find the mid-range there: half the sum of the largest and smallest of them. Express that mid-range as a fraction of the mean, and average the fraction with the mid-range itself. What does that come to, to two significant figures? 1.1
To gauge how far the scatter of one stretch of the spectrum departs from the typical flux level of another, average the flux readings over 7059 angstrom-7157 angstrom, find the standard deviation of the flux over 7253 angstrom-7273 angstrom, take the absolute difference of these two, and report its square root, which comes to 1.93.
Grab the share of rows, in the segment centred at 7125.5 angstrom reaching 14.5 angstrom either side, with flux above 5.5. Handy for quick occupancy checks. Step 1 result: 0.00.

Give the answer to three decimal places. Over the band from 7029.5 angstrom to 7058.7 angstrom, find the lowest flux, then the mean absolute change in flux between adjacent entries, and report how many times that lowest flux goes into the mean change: 0.183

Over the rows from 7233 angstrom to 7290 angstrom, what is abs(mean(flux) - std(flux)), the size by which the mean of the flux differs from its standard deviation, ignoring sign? 5.5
